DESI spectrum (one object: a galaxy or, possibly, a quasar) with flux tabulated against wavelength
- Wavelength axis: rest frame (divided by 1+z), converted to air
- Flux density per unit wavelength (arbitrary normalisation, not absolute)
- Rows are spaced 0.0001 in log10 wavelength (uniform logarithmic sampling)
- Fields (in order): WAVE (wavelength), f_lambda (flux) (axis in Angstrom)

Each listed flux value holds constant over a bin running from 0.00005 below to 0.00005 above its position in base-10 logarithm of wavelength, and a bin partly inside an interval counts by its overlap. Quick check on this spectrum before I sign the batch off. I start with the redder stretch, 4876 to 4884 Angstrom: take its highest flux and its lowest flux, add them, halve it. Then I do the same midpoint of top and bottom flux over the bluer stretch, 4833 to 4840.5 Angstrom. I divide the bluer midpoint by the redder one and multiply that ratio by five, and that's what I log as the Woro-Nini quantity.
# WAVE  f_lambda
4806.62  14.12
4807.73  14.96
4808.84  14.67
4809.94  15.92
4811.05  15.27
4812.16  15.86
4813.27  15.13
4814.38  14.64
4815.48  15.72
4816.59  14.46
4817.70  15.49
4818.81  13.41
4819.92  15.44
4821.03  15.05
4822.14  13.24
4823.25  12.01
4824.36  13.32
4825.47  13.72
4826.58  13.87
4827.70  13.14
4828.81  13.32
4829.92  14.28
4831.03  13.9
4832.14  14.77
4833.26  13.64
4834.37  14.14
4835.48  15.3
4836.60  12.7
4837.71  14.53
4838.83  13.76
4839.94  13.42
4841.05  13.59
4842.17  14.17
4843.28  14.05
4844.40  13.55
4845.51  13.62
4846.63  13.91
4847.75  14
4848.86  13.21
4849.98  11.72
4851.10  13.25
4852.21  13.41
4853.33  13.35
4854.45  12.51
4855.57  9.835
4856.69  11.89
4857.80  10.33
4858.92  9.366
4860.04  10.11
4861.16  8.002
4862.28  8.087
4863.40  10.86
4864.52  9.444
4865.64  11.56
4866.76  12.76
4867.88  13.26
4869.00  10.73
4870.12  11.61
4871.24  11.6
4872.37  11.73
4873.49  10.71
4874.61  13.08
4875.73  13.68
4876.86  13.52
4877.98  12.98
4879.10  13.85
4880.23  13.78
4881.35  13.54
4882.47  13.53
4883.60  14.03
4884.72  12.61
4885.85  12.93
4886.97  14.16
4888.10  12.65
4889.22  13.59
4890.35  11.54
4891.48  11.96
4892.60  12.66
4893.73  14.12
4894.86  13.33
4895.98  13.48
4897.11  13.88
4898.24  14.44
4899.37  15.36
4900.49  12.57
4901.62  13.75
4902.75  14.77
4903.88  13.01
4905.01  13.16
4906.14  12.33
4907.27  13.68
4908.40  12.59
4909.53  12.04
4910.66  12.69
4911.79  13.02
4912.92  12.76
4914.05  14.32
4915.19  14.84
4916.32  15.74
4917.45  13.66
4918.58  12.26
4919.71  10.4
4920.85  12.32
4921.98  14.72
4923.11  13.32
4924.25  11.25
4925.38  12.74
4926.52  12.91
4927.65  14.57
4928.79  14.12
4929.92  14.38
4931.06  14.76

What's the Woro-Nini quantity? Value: 5.2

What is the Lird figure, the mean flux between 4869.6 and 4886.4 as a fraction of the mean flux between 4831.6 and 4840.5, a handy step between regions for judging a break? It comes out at 0.92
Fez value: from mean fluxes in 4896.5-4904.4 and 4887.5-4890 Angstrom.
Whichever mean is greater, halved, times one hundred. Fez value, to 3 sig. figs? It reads 698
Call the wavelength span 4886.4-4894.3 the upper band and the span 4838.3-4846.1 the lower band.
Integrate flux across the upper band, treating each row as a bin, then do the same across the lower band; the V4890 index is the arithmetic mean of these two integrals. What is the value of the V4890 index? 105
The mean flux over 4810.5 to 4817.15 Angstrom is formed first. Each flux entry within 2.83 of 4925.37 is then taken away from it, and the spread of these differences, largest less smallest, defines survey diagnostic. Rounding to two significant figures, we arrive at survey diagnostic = 3.3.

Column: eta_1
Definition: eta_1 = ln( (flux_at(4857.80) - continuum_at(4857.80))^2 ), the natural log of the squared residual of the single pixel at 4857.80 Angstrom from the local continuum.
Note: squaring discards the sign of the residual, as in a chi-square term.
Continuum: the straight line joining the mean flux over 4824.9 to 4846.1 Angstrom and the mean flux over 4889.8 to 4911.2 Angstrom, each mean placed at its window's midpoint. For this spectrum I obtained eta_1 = 2.4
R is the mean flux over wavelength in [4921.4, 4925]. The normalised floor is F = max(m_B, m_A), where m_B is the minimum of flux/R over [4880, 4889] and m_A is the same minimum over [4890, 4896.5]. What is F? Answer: 0.96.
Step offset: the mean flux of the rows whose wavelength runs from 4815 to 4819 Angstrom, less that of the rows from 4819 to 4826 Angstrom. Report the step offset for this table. 1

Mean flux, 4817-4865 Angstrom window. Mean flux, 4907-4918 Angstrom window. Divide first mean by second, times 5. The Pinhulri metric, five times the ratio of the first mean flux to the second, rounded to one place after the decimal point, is 4.8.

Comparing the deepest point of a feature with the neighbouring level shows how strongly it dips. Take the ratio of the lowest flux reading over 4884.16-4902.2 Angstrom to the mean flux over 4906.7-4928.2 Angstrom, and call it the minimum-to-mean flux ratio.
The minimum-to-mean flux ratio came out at 0.88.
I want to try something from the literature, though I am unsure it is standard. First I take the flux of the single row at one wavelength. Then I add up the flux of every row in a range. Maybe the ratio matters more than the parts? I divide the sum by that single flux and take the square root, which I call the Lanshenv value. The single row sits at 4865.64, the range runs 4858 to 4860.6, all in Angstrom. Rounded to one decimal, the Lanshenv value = 1.3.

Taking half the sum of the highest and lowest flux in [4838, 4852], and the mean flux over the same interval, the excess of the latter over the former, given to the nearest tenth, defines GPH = 0.6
